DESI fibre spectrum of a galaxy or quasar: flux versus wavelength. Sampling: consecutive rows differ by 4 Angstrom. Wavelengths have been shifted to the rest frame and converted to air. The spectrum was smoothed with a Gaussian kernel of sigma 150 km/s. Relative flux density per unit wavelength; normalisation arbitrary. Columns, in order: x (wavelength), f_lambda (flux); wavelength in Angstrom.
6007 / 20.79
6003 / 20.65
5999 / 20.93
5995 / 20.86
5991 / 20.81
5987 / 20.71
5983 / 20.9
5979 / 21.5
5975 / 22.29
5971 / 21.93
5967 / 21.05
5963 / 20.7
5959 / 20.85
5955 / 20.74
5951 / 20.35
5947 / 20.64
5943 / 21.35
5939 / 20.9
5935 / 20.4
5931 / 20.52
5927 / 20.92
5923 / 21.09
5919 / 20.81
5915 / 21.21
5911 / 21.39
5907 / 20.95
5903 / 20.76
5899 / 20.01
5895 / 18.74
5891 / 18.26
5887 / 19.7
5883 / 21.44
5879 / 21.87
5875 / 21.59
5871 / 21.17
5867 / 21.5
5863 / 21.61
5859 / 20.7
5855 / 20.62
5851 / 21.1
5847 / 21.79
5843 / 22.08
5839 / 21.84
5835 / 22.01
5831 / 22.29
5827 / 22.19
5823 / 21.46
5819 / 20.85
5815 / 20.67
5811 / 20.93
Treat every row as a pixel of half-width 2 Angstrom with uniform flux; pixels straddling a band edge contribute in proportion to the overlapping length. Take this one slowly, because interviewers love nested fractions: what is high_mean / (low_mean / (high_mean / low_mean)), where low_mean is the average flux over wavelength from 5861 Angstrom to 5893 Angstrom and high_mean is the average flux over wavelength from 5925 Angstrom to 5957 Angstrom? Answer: 0.98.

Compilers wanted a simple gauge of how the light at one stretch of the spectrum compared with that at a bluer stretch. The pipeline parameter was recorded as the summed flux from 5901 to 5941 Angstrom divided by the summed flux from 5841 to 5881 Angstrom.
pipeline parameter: 0.98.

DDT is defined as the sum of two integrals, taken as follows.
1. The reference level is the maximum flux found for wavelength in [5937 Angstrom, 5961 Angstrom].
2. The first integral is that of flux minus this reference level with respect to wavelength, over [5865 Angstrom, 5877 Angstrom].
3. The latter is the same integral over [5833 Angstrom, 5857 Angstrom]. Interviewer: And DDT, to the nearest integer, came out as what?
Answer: 6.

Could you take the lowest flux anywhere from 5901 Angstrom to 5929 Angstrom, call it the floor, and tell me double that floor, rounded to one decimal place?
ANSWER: 41.5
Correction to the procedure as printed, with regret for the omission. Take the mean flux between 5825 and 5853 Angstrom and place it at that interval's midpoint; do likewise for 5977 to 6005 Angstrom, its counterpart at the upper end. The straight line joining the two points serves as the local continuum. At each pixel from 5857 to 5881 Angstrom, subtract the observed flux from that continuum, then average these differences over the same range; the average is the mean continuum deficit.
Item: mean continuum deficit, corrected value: 0.30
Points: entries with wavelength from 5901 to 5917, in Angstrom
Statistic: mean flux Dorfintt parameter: 21.1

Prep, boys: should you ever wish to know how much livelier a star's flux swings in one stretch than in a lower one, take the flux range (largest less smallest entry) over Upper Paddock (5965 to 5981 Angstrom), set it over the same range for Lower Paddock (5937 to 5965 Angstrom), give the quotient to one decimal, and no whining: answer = 1.2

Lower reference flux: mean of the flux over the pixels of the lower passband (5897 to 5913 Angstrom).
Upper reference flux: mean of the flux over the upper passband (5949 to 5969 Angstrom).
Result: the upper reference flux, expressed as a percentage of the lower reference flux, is 100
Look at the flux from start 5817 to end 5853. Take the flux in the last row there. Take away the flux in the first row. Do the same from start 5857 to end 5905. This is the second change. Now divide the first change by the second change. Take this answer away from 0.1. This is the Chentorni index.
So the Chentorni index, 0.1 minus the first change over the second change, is -4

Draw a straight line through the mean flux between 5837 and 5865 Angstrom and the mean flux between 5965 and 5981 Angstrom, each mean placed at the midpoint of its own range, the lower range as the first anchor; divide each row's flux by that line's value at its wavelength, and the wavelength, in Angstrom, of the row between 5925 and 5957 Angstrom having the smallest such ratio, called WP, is 5951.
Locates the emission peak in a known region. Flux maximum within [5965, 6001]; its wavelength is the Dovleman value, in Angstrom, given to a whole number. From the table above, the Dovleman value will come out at 5975 Angstrom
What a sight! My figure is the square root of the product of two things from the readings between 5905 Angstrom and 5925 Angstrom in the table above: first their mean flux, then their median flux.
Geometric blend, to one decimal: 21.1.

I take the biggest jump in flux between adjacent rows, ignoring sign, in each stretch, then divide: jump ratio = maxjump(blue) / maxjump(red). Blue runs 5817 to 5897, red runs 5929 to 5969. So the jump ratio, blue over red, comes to 2.5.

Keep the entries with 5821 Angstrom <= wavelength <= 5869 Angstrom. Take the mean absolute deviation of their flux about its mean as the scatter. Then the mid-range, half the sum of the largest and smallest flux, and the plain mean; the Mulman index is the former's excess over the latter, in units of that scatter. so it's -0.33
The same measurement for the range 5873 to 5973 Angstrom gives -1.09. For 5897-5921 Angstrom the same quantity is -0.47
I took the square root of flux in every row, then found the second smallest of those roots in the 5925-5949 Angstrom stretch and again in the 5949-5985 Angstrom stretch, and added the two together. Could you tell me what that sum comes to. 9.08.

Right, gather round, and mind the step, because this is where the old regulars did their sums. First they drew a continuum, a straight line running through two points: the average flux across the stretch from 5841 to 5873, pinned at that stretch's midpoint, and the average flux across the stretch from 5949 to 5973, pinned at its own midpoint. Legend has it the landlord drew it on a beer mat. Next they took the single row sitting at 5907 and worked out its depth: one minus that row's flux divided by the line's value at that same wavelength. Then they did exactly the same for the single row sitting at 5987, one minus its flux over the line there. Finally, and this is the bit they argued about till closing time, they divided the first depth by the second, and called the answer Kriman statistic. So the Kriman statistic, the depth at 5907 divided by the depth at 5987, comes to 1.4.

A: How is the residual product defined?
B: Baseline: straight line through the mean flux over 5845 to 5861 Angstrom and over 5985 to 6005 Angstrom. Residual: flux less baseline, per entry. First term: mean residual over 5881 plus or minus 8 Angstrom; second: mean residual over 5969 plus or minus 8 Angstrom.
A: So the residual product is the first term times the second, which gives 0.10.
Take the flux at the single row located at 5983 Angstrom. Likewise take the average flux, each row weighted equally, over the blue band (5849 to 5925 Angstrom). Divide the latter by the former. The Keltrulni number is 0.99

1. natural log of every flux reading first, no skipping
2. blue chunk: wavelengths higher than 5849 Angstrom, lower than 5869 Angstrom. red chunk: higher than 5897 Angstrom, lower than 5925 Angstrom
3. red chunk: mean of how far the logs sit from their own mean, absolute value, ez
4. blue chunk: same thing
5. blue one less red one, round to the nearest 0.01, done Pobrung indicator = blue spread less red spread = 0.00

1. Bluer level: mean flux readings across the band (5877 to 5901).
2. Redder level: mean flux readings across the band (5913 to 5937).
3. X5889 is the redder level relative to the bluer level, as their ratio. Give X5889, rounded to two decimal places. 1.04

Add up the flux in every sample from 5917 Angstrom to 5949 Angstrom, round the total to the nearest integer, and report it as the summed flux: 167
